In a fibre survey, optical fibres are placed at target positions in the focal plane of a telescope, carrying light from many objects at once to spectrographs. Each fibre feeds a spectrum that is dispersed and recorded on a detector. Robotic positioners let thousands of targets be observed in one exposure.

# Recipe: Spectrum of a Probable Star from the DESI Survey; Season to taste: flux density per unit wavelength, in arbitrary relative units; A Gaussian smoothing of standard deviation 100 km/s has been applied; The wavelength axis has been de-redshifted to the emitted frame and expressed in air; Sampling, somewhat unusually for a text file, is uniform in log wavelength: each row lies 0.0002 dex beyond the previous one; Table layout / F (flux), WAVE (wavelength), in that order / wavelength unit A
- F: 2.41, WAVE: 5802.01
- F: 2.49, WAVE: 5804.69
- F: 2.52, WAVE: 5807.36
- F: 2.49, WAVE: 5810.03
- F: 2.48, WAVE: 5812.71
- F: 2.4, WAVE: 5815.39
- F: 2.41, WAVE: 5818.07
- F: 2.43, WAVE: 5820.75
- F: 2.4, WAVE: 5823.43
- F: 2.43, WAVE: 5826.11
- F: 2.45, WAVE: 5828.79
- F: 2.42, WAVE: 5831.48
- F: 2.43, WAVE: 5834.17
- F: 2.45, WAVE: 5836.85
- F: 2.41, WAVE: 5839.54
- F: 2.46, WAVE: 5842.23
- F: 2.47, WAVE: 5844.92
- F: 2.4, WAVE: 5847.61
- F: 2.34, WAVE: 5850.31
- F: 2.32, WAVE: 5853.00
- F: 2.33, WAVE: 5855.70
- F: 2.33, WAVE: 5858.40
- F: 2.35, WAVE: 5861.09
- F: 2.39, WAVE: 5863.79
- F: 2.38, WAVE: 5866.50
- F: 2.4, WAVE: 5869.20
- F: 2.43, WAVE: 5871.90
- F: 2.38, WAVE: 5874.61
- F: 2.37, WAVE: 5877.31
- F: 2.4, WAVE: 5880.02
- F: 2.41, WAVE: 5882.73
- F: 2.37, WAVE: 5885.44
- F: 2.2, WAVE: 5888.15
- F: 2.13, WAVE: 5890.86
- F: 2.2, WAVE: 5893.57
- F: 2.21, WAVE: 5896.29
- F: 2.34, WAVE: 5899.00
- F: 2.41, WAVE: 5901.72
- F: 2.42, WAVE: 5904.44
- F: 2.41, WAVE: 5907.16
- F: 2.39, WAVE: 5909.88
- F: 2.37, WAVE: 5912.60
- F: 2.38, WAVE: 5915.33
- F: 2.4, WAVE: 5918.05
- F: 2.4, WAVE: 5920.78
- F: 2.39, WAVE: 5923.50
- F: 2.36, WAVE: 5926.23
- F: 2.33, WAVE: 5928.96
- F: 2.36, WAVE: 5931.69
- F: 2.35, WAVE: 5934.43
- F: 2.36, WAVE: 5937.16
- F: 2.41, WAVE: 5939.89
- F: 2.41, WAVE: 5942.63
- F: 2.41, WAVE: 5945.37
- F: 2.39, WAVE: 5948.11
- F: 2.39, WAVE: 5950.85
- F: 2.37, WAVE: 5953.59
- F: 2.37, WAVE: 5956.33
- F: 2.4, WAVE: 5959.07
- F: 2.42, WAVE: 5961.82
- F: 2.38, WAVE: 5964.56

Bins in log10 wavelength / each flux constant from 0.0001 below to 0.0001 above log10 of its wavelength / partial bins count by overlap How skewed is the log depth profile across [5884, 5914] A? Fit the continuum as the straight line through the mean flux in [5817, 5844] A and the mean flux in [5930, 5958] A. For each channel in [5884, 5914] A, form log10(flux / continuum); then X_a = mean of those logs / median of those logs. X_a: 2.5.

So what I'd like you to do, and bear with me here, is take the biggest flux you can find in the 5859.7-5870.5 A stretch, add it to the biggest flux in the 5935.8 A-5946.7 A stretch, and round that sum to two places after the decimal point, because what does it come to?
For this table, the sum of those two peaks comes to 4.81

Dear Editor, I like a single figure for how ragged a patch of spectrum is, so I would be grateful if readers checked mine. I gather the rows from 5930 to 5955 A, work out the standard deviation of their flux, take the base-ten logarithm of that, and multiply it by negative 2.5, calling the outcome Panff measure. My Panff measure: 4.1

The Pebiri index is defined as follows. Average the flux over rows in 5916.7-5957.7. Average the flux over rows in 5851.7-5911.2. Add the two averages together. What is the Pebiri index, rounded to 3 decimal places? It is 4.724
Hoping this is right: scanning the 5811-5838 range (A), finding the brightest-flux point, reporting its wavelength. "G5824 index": 5812.71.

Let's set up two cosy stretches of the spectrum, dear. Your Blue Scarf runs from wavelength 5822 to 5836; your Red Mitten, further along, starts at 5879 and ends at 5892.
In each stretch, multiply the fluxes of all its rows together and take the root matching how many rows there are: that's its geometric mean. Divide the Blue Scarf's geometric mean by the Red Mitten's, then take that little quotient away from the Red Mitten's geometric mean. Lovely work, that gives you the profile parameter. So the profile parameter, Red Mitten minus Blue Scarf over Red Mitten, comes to 1.24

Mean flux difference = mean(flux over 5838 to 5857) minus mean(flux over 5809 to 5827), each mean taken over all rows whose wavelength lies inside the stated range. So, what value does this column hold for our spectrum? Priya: -0.04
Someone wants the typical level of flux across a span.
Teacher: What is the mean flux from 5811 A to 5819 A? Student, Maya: 2.43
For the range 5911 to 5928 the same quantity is 2.38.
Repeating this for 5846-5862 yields 2.35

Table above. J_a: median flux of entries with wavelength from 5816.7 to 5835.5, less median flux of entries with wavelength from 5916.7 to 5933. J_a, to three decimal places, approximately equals 0.055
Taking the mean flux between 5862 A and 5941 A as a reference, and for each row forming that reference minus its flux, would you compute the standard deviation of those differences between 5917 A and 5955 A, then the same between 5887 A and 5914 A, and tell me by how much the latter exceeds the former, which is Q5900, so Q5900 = 0.08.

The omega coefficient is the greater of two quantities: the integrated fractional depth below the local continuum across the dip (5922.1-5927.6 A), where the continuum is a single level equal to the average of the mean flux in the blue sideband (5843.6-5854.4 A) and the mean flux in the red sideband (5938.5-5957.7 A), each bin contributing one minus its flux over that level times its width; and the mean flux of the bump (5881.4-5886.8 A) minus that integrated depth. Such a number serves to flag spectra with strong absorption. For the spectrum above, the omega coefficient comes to 2.36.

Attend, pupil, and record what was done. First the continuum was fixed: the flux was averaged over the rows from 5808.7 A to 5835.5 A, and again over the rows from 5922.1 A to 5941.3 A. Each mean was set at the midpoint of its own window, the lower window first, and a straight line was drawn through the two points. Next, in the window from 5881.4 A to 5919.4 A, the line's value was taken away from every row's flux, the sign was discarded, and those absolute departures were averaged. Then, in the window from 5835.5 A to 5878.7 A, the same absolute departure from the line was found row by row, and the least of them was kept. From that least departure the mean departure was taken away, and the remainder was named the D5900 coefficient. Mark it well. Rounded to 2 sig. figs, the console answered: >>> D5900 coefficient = -0.070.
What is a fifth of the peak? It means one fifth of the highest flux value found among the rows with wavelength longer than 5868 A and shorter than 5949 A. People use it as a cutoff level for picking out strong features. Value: 0.486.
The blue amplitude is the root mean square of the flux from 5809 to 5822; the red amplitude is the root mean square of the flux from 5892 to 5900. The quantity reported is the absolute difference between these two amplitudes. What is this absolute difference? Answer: 0.19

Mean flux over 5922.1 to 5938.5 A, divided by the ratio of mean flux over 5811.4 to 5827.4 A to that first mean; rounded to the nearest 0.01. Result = 2.29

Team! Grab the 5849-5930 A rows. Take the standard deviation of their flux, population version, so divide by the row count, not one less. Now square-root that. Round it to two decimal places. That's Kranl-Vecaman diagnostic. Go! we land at 0.27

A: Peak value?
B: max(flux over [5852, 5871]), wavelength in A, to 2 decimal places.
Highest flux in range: 2.40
